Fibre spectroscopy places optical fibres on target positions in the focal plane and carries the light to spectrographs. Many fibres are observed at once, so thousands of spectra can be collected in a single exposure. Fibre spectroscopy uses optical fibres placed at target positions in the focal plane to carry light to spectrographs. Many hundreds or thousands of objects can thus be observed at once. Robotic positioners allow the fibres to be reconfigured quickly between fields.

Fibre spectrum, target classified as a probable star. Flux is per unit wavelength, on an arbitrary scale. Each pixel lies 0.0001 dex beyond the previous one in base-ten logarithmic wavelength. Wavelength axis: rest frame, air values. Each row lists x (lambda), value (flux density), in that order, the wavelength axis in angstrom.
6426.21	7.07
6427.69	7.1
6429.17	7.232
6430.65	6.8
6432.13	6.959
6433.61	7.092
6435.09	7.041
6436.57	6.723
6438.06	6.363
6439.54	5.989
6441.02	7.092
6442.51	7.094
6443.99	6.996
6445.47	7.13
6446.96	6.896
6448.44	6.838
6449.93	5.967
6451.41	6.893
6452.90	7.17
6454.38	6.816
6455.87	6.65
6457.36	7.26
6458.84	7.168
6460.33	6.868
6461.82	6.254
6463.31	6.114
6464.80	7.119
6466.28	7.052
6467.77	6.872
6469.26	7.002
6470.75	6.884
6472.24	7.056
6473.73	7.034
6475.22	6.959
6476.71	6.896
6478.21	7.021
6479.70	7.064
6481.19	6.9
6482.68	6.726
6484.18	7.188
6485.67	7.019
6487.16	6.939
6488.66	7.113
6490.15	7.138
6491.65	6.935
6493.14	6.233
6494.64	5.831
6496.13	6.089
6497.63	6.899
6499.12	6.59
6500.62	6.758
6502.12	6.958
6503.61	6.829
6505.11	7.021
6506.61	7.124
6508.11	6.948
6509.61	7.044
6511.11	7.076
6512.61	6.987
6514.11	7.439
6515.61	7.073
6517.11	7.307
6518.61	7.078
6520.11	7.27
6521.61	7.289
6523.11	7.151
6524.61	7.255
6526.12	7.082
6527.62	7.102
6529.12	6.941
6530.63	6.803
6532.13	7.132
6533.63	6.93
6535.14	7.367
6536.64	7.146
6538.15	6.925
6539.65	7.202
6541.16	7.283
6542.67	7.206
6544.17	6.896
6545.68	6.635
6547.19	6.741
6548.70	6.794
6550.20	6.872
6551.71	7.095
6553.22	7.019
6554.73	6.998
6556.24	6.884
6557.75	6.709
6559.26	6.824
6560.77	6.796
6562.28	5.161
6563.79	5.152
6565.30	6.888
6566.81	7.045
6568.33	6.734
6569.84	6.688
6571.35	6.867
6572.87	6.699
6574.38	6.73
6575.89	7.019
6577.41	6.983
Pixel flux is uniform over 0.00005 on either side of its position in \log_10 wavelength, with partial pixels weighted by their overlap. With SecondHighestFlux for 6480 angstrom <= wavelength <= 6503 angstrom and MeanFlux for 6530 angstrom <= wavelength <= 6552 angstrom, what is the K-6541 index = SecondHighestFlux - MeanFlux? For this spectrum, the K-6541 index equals 0.14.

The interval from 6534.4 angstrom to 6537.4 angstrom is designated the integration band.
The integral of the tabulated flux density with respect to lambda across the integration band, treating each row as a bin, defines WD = 21.8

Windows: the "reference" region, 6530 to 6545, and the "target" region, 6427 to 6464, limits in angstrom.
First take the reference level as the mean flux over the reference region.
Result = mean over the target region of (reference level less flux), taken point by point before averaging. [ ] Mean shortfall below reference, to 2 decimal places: 0.27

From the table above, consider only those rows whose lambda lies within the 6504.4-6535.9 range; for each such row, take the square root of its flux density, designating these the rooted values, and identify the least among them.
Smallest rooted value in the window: 2.61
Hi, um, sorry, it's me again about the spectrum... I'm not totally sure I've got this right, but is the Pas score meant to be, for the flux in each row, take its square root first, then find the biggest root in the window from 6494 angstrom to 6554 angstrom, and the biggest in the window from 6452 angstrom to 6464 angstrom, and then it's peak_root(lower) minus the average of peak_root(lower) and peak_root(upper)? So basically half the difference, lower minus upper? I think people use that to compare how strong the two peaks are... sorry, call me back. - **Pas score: -0.017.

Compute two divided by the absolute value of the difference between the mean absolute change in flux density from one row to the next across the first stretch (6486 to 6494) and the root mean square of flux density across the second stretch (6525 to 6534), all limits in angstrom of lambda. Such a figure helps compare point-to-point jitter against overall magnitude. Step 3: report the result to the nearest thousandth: 0.297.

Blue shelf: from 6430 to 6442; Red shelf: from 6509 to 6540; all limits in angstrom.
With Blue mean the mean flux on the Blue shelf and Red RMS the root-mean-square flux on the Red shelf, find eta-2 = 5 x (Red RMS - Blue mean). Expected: 1.8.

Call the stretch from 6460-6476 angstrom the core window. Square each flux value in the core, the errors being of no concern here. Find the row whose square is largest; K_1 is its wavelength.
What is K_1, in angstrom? 6464.80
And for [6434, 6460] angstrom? 6457.36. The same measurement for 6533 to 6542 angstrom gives 6535.14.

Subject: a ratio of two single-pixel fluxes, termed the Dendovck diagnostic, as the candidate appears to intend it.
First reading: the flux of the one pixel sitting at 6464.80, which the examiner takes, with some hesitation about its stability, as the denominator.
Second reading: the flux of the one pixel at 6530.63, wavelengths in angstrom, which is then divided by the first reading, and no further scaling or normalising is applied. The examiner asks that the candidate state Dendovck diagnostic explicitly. 0.96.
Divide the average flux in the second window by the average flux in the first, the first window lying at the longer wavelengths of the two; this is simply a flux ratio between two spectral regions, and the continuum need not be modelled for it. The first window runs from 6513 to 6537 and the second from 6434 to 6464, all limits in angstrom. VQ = 0.947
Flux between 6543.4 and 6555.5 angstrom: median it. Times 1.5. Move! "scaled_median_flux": 10.3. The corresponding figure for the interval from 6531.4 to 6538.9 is 10.7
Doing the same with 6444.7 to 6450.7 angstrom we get 10.3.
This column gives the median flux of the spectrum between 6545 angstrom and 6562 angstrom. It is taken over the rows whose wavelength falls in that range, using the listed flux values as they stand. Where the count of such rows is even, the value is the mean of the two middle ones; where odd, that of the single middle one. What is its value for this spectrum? 6.82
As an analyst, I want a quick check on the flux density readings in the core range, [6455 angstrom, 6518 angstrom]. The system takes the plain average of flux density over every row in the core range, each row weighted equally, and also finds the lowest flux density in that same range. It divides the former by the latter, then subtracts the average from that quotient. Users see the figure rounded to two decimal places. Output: -5.71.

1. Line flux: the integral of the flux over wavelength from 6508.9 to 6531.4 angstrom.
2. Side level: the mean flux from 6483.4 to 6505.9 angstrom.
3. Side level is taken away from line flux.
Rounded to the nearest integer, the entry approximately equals 154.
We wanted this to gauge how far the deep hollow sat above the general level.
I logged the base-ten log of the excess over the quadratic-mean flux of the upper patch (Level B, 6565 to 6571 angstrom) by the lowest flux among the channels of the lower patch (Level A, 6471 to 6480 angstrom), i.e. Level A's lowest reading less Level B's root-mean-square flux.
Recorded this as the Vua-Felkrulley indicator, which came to -1.3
